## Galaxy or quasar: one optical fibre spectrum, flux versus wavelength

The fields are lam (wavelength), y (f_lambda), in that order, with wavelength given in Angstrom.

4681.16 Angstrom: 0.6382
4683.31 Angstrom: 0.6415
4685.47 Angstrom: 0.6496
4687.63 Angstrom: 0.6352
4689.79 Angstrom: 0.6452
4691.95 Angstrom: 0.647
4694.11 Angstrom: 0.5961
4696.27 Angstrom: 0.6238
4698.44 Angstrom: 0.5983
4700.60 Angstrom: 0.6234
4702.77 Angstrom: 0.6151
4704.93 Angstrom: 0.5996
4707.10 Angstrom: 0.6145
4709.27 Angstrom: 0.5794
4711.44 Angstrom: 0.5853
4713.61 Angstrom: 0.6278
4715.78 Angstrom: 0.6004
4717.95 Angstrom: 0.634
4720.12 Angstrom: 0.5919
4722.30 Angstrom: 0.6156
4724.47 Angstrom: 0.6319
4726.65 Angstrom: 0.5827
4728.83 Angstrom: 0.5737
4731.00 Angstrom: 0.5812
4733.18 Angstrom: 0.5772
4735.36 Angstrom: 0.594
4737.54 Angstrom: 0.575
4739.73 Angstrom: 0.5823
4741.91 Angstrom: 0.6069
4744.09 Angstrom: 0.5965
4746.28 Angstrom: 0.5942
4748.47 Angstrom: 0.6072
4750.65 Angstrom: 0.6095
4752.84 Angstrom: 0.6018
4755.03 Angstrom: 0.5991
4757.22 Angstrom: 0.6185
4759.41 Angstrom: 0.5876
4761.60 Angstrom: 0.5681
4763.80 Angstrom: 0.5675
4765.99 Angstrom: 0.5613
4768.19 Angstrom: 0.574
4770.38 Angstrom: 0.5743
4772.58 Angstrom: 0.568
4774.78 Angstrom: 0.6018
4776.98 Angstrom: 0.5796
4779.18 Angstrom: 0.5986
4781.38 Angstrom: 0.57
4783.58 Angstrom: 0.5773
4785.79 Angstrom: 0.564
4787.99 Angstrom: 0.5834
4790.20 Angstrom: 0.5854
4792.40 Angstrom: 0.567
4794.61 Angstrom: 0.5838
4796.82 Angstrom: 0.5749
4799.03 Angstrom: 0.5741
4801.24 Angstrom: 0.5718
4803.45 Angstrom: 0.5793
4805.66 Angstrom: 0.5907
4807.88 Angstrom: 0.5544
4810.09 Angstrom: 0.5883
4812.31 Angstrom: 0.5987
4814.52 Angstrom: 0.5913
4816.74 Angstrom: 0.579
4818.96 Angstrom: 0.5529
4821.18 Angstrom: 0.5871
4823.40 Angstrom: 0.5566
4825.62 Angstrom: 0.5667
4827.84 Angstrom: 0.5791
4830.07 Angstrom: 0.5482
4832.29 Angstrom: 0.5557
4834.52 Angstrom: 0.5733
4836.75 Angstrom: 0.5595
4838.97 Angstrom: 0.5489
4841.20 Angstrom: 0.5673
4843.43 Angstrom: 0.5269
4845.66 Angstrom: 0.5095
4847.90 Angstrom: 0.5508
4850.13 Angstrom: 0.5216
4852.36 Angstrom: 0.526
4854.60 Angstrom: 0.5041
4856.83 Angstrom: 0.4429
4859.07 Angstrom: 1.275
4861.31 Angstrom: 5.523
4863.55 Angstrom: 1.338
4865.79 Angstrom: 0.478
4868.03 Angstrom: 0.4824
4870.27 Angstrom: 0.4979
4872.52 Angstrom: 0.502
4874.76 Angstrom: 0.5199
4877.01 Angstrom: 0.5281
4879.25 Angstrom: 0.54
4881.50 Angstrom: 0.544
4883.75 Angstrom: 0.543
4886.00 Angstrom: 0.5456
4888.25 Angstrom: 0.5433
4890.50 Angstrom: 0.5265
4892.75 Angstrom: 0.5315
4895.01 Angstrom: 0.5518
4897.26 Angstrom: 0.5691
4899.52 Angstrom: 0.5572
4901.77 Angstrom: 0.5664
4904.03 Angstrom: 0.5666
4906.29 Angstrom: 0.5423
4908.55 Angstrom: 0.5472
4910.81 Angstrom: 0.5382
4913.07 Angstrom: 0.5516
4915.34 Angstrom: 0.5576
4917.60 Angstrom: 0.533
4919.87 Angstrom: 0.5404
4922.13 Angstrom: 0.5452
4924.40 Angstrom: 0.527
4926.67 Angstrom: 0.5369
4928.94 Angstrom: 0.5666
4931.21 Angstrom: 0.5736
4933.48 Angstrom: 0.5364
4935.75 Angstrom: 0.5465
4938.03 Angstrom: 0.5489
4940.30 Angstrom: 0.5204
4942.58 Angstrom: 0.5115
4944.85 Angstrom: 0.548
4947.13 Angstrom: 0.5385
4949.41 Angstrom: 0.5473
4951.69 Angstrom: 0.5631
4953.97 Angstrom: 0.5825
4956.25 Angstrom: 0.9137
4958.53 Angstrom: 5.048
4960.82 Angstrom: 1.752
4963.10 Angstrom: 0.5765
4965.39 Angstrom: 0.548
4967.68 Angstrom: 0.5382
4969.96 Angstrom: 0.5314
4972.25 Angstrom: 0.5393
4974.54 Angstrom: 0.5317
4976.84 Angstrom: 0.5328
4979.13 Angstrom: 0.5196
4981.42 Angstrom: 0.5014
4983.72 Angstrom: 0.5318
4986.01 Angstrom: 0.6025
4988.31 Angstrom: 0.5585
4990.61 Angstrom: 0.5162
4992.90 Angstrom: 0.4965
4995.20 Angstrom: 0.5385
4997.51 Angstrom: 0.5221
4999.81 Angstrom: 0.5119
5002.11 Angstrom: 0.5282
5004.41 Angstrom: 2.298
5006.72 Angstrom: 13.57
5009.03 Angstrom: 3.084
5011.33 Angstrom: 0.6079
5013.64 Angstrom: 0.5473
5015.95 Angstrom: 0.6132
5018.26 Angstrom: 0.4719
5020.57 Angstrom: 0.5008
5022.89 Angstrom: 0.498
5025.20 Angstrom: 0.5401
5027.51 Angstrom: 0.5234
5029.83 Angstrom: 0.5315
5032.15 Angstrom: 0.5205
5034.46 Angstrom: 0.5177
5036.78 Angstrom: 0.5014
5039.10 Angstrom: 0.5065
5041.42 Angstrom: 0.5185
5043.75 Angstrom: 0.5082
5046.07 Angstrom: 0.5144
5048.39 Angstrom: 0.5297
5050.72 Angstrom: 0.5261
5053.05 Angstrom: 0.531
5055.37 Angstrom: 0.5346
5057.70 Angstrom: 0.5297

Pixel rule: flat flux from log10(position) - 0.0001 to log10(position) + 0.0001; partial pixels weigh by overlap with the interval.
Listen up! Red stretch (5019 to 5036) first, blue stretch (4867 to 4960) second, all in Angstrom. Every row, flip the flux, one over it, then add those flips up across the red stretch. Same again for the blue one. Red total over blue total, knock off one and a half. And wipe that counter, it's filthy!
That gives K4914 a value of -1.3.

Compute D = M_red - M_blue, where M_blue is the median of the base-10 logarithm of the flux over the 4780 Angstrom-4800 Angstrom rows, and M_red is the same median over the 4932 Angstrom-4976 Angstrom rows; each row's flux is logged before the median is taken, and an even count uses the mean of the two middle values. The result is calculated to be -0.02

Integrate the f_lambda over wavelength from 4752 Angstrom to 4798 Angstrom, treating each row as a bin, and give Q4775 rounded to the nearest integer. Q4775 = 27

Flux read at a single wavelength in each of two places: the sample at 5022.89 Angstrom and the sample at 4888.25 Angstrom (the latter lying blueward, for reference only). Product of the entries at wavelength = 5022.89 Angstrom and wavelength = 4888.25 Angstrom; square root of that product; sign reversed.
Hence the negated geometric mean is -0.52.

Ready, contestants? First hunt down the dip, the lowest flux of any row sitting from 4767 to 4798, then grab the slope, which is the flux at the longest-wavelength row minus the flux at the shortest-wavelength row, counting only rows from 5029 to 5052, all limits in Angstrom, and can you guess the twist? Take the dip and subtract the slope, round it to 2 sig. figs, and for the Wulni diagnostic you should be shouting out 0.57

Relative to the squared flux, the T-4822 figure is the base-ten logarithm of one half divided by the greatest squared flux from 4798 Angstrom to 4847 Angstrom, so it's 0.14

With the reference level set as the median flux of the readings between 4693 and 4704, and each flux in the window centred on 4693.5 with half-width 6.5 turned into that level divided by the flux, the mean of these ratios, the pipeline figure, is 0.99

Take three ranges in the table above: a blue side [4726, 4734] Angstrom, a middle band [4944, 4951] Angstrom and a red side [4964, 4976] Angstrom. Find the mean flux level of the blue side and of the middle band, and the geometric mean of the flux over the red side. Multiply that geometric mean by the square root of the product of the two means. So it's 0.302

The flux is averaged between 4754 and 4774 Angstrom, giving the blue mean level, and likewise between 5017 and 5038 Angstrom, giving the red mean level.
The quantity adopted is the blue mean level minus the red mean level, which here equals 0.07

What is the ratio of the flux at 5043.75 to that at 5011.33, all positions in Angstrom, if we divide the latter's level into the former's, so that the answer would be 0.836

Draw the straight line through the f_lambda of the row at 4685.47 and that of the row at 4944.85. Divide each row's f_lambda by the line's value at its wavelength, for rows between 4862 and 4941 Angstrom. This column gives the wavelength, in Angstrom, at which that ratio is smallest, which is 4865.79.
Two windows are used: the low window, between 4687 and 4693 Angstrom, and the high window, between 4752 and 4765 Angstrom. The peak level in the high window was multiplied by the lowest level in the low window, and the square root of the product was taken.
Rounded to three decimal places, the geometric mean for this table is 0.627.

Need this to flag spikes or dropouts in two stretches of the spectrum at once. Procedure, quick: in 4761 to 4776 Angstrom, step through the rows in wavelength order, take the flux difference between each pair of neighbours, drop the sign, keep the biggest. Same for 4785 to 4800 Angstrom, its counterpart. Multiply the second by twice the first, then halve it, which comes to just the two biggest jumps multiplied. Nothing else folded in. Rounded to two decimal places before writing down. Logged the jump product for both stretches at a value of 0.00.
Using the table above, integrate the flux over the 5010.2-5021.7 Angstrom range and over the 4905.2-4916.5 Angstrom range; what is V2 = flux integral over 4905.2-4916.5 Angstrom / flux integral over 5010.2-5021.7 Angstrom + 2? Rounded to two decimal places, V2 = 2.98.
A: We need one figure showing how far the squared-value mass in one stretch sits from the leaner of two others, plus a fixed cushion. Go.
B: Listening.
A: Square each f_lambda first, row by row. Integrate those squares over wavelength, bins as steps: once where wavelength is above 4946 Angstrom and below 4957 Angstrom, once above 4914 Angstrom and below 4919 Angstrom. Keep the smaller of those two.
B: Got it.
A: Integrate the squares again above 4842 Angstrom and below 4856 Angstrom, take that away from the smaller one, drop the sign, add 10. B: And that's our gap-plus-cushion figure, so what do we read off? 12.3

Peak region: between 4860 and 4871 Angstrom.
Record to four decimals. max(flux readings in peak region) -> 5.5230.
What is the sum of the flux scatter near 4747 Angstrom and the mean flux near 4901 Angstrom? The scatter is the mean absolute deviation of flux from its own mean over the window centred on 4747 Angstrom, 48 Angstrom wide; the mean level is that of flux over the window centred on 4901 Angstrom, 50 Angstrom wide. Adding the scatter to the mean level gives 0.6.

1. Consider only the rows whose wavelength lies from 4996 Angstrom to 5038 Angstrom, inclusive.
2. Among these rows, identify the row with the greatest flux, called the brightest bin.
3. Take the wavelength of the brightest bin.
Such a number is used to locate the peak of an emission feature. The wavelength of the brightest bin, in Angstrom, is 5006.72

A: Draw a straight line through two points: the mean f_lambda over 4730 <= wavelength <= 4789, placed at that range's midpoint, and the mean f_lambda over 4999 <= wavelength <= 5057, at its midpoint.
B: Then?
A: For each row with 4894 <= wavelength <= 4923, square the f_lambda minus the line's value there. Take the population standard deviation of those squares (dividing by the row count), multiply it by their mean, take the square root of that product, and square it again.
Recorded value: 0.0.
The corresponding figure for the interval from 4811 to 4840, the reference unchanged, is 0.0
